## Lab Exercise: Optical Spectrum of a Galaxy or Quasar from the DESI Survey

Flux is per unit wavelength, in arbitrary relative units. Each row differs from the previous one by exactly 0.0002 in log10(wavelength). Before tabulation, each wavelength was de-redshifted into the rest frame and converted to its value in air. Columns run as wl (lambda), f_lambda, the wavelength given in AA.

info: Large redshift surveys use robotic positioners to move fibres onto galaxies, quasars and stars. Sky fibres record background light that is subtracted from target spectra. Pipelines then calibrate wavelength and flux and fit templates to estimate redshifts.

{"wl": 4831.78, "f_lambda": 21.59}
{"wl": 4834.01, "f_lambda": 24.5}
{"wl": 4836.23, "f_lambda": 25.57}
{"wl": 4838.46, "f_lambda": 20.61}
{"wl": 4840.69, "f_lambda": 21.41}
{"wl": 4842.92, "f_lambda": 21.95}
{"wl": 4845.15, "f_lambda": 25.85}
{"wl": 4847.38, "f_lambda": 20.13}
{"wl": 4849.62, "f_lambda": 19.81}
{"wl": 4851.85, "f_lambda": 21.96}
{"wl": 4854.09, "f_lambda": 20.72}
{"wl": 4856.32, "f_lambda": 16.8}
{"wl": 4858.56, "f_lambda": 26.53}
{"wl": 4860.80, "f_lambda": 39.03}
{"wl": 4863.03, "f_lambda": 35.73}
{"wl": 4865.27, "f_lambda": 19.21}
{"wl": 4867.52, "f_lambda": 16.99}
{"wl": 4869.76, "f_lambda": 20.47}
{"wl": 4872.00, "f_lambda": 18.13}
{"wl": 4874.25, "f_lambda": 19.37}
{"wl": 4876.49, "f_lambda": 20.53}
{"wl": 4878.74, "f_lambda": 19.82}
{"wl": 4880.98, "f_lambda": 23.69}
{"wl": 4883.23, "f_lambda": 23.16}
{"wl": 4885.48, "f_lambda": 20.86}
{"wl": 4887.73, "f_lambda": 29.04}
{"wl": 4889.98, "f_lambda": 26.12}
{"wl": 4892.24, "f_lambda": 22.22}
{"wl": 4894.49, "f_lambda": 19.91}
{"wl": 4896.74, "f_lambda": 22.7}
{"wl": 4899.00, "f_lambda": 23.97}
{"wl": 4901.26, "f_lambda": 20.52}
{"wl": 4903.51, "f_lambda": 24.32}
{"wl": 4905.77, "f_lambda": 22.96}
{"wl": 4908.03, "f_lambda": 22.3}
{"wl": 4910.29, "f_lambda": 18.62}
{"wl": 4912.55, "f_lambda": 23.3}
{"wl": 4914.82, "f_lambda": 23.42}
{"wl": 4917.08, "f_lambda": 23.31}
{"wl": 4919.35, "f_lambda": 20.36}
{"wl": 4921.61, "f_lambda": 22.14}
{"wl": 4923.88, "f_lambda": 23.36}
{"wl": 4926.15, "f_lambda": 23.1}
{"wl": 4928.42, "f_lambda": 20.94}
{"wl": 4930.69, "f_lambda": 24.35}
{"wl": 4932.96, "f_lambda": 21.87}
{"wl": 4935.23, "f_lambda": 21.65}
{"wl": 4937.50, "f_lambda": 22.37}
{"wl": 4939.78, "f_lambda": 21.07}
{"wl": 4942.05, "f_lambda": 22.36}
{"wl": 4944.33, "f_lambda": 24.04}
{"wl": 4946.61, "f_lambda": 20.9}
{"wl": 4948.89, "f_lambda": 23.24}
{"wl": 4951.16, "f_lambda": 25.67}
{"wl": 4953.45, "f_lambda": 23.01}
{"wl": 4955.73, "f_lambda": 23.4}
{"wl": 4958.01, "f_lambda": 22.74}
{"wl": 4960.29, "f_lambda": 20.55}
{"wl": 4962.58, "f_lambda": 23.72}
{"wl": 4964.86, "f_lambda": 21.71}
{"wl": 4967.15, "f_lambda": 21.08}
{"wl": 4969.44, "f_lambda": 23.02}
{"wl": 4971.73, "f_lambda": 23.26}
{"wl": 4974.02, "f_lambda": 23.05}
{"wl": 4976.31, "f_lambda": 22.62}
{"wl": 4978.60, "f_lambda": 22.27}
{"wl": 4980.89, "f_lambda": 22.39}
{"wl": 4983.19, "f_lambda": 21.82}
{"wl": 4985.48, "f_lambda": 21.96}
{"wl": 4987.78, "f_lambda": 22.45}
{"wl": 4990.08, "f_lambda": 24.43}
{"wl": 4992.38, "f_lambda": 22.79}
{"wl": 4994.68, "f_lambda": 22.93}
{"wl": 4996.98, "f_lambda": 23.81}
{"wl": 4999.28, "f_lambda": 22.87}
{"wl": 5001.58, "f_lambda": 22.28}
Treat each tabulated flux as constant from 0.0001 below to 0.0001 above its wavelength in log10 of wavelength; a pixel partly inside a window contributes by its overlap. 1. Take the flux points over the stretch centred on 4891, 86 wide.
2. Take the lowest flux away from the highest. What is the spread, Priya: 22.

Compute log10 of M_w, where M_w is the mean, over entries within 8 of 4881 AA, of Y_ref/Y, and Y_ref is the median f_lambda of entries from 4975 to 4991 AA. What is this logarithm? 0.008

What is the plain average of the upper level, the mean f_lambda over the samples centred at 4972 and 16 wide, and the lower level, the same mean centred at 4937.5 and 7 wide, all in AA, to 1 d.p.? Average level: 22.1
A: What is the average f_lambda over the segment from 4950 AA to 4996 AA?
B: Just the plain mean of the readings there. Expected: 22.7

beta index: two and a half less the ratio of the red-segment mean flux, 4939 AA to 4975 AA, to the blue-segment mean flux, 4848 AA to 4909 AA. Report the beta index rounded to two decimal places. 1.51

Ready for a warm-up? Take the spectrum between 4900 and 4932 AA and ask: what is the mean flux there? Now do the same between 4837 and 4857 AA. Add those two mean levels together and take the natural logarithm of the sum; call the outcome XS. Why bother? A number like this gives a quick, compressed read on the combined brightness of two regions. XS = 3.77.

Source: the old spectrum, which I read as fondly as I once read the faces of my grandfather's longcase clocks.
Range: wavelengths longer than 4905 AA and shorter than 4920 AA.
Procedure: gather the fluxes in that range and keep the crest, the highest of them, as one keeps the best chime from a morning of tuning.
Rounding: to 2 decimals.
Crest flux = 23.42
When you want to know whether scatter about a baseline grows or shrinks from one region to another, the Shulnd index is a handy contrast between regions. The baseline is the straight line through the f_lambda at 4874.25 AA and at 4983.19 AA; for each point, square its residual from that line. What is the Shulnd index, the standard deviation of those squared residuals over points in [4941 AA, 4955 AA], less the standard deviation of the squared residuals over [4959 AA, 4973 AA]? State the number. 5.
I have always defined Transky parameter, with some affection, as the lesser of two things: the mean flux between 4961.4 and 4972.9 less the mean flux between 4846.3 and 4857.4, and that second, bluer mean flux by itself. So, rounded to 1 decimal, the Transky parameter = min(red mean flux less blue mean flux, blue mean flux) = 2.7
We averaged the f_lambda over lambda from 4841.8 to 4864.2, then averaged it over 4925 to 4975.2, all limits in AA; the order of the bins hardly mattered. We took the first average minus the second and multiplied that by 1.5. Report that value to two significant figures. 3.4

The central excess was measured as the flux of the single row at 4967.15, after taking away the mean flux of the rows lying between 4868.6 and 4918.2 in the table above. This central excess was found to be -1.1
